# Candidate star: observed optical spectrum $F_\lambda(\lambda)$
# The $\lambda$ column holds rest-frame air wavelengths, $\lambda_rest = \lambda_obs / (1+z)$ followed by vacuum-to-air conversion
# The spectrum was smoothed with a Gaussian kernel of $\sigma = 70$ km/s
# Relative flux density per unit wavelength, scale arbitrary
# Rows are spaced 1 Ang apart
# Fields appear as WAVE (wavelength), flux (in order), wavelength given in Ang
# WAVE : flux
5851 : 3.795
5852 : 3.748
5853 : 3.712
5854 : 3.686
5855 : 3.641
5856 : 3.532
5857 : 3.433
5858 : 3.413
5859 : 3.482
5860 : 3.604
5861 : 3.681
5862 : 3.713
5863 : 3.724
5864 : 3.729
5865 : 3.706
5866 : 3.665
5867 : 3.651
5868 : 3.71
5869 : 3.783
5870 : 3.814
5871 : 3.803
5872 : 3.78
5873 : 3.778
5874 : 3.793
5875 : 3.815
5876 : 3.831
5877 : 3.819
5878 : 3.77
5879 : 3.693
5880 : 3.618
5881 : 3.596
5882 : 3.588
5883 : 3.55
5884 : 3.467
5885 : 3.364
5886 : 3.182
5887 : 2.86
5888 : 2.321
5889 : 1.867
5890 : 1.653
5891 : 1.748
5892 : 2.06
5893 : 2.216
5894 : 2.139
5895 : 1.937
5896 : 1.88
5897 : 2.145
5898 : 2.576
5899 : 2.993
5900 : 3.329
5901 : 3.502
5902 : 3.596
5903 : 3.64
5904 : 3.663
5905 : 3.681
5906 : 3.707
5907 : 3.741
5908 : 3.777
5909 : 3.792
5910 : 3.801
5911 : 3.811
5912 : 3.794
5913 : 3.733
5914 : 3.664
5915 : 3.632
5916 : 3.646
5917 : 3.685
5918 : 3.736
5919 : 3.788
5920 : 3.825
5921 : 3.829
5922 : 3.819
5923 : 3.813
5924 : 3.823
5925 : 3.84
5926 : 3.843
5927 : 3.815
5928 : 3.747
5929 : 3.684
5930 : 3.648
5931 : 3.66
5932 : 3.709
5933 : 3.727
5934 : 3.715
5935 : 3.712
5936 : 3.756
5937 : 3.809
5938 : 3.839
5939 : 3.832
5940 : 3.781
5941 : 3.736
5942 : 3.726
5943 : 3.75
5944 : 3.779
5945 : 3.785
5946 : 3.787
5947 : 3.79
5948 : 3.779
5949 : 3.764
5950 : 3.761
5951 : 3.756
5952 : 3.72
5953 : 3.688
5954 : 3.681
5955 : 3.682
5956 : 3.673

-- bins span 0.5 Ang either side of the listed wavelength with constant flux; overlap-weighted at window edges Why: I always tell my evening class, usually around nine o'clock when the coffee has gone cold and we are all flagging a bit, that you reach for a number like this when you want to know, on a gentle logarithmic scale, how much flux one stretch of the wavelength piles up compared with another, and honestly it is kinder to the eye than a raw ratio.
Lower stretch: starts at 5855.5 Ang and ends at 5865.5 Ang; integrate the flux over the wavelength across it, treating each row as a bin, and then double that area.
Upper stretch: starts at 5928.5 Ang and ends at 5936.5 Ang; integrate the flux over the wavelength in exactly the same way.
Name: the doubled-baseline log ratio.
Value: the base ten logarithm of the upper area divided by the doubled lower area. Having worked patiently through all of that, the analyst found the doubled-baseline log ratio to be -0.4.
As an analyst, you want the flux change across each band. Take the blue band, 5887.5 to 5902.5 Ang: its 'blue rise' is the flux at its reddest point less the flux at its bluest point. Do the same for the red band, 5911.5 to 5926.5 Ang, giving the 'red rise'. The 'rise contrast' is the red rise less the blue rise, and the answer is -1.2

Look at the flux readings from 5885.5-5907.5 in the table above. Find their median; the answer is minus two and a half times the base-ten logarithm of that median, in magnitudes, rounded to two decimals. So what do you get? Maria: -1.09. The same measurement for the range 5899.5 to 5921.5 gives -1.43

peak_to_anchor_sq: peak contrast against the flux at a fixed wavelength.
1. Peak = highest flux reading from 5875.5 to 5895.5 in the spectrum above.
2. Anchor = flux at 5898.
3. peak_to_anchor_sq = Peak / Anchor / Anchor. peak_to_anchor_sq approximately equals 0.577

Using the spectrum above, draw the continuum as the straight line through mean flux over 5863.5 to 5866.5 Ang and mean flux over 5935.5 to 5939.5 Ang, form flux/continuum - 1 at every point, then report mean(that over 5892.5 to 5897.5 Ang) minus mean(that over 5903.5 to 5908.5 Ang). -0.44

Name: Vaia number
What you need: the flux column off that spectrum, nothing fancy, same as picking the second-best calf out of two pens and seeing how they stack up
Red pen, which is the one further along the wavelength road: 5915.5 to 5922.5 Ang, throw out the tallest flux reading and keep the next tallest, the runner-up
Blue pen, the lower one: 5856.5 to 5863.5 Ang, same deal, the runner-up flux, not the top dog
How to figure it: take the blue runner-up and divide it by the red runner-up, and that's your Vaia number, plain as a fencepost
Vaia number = 0.97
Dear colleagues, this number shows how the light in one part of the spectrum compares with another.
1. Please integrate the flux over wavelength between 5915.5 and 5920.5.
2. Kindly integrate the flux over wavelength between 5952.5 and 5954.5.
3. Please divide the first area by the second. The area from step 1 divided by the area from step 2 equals 2.53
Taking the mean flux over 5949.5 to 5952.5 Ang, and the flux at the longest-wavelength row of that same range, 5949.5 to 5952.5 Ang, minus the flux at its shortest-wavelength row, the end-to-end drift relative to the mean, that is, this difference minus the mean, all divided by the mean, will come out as -1.01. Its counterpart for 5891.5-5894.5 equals -0.96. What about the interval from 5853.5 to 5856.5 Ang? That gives -1.04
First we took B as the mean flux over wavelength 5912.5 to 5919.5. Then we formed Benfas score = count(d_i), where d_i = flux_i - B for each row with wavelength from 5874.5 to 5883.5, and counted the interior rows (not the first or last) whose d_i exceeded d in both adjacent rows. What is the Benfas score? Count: 1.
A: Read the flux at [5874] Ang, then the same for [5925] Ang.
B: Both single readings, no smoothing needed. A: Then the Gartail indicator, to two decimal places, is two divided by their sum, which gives 0.26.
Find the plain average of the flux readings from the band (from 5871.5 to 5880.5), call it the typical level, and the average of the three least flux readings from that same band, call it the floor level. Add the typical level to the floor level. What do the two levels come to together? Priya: 7.46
